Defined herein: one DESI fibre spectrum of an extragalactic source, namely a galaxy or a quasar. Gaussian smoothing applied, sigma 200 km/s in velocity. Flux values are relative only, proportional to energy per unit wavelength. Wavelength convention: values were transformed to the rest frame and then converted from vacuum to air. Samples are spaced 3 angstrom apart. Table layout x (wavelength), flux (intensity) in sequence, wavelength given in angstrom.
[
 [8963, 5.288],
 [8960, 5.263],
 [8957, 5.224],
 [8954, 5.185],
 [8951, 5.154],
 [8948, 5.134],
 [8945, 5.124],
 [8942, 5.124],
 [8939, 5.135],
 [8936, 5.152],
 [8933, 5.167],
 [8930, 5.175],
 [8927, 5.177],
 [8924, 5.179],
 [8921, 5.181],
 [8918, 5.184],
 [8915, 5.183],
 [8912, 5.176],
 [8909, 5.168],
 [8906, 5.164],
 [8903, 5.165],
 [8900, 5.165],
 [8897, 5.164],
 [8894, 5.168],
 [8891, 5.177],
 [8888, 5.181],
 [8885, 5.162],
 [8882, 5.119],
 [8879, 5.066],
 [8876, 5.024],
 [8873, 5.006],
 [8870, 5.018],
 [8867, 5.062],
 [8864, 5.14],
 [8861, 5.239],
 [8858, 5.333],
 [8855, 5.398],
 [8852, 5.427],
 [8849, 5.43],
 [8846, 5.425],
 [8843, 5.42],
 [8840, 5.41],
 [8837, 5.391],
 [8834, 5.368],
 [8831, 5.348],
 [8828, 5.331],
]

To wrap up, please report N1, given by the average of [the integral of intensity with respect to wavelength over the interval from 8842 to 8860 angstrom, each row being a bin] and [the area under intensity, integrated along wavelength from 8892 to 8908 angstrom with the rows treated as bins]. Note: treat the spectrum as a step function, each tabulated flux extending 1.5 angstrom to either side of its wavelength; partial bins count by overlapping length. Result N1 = 90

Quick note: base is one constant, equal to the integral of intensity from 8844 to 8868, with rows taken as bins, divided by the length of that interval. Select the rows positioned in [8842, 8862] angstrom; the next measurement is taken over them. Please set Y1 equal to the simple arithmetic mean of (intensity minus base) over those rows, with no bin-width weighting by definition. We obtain 0.068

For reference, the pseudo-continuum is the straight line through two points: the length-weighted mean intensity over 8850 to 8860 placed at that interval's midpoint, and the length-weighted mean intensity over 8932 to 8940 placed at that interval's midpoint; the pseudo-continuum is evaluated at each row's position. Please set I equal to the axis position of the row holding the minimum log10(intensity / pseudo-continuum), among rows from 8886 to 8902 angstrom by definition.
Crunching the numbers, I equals 8888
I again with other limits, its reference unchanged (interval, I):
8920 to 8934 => 8921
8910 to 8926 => 8912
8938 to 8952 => 8942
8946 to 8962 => 8948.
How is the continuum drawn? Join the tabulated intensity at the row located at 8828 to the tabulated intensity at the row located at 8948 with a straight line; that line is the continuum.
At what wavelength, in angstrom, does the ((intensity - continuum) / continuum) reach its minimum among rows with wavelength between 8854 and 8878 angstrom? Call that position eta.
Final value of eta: 8873 angstrom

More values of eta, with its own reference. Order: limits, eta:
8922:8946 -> 8942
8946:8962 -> 8948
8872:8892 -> 8873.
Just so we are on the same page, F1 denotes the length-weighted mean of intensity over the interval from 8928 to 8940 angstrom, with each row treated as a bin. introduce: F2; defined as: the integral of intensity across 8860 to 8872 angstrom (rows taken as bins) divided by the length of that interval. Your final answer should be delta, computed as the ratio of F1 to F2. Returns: 1.01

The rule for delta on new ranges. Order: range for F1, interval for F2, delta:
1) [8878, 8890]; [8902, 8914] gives 0.99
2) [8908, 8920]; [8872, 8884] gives 1.02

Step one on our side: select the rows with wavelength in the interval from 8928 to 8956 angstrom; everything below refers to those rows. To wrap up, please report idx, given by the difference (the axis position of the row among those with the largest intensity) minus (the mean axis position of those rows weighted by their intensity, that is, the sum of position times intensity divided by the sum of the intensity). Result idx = 12.0 angstrom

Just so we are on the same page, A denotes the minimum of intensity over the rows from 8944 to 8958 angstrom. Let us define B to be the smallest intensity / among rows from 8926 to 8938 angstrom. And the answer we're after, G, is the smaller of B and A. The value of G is 5.124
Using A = 5.124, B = 5.152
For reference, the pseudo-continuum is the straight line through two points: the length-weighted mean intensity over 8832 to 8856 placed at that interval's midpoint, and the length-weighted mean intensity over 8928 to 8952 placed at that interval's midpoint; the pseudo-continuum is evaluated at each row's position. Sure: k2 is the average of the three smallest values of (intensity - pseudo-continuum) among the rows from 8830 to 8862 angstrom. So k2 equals -0.09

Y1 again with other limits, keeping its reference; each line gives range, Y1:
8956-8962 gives -0.071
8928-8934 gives -0.143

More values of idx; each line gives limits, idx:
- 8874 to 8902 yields -0.1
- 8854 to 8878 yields -10.3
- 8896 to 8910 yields 6.0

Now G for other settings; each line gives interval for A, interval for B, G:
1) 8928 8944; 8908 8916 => 5.124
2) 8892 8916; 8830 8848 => 5.164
